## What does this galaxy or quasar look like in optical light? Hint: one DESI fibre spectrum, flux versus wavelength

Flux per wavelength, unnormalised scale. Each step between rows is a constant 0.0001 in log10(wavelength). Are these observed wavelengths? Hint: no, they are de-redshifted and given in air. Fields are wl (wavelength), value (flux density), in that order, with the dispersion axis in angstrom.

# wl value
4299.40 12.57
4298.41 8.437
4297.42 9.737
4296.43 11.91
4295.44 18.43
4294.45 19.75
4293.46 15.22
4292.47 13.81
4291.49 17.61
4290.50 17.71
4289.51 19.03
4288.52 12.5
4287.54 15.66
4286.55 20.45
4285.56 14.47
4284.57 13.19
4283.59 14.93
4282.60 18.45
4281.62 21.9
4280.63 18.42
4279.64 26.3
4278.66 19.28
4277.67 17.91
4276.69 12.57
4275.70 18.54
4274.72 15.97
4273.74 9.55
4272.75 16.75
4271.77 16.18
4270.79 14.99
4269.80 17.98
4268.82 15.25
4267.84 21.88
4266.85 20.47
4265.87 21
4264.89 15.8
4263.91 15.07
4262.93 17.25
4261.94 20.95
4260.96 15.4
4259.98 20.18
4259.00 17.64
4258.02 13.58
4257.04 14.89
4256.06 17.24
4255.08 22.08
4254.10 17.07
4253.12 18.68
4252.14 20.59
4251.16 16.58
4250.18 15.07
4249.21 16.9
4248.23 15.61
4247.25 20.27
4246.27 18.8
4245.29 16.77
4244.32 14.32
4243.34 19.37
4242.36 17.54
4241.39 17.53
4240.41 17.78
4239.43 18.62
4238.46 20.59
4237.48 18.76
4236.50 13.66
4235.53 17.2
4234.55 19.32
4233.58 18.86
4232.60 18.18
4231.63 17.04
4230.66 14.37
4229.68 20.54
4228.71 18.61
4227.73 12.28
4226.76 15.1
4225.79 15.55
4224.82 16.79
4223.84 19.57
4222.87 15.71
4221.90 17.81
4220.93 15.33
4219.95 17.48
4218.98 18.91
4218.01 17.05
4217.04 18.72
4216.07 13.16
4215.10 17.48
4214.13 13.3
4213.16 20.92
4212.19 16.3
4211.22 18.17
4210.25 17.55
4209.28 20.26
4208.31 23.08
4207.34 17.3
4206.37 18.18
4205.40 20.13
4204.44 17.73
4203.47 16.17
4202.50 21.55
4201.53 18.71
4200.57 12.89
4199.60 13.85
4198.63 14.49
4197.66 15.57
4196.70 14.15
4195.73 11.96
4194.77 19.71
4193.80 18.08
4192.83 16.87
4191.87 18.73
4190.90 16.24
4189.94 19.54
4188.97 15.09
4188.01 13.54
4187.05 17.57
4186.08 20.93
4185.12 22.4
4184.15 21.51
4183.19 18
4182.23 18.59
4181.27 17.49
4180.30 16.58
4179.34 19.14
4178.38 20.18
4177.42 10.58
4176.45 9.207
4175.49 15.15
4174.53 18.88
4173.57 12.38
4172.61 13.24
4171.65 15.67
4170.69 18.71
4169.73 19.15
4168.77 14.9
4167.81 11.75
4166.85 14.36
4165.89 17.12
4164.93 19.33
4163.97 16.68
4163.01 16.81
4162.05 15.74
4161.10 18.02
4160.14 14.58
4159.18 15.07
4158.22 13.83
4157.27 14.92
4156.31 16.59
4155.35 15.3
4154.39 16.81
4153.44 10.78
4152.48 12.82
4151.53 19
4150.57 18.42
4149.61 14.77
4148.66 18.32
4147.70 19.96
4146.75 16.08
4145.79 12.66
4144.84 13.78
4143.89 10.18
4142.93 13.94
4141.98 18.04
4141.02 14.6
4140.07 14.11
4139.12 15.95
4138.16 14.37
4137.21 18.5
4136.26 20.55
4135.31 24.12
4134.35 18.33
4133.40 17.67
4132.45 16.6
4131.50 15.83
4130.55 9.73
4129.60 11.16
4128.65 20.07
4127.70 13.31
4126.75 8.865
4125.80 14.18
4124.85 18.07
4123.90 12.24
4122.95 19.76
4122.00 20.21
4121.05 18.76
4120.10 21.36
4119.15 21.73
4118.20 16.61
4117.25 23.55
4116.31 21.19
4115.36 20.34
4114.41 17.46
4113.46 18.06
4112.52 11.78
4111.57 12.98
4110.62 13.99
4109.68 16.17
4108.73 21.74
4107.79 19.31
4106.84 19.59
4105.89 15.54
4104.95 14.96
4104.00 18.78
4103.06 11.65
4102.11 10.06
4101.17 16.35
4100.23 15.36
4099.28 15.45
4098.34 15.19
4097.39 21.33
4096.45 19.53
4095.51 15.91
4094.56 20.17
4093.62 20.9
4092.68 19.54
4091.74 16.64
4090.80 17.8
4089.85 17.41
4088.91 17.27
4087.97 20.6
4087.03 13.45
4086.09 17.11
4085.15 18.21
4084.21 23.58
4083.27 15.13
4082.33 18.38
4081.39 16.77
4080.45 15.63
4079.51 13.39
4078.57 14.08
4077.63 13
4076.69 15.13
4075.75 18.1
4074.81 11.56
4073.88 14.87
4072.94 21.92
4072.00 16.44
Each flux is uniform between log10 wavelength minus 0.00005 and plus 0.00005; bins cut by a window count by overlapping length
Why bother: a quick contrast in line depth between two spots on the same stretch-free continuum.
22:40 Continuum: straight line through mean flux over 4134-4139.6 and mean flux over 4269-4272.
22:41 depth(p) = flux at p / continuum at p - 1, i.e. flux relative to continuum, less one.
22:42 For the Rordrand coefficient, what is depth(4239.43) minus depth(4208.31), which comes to -0.22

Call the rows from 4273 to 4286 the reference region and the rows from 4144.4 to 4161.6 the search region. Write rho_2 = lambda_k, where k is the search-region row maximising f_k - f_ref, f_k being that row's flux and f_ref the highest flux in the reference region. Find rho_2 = 4147.70 angstrom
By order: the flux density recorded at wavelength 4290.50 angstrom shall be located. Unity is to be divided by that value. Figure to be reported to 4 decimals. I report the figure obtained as 0.0565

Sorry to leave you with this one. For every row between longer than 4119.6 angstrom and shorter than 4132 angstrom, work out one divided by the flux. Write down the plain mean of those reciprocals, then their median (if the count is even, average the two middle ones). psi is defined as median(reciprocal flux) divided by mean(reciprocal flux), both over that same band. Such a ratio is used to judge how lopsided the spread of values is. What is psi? 0.91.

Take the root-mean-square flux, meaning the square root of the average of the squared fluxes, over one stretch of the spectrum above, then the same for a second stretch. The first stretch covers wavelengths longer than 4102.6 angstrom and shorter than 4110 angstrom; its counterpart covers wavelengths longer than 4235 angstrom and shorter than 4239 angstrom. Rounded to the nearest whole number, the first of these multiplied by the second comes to 310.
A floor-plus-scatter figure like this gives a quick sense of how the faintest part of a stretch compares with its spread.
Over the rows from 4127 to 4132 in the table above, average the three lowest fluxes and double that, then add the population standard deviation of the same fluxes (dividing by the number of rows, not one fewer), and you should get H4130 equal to 26.5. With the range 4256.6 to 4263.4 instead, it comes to 31.8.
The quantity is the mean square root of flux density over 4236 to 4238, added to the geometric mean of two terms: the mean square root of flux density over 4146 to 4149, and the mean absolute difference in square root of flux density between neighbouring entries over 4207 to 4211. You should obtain 5.3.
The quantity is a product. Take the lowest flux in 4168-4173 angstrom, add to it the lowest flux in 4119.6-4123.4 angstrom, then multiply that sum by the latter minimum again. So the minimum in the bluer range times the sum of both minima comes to 600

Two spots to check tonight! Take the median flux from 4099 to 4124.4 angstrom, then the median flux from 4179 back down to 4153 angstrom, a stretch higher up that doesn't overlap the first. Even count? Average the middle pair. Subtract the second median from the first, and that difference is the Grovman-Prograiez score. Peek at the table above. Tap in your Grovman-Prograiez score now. 2.2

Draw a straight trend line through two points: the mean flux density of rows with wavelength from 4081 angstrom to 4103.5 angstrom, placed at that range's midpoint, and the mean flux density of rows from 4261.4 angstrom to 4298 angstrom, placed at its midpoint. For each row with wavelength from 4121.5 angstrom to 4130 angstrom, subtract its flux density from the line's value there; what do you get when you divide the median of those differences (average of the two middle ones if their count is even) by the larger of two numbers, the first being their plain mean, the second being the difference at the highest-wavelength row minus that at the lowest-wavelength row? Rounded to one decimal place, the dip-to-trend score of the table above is 0.3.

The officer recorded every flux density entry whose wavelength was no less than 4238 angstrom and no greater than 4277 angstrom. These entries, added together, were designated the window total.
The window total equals 693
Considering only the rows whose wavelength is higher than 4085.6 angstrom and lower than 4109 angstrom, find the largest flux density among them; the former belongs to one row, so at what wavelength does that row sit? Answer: 4108.73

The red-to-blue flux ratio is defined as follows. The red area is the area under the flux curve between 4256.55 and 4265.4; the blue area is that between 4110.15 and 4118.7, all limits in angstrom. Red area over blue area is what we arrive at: 1.00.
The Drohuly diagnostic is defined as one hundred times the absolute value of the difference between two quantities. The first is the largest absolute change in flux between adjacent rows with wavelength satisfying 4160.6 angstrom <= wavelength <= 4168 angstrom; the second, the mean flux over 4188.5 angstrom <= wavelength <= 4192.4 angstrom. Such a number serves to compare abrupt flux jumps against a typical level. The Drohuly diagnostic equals 1464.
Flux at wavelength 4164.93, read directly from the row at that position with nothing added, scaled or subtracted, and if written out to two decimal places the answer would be 19.33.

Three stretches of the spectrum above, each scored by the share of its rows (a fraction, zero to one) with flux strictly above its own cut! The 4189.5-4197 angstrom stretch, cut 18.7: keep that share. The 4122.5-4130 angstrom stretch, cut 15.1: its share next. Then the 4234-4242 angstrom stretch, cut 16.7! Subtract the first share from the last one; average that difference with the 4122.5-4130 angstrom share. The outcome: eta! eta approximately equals 0.44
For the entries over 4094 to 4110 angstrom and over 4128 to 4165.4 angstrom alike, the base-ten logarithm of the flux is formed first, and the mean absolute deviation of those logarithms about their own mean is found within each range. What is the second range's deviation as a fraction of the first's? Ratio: 0.97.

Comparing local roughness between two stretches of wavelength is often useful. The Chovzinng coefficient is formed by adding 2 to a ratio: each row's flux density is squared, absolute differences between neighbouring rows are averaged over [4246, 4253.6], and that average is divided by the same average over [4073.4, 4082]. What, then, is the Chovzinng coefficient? 3.2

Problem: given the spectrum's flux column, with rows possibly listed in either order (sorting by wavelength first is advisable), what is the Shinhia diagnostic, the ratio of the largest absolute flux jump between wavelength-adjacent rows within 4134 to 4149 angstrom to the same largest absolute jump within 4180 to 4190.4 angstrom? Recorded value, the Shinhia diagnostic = 1.30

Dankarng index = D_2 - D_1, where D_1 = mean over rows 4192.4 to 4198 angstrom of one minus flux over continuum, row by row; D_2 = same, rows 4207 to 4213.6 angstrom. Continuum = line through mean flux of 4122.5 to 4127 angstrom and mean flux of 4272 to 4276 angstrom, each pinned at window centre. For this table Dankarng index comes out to -0.2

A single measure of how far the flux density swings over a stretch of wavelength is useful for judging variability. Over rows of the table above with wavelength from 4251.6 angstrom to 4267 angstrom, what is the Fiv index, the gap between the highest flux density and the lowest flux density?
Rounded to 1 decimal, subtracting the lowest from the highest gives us 8.5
